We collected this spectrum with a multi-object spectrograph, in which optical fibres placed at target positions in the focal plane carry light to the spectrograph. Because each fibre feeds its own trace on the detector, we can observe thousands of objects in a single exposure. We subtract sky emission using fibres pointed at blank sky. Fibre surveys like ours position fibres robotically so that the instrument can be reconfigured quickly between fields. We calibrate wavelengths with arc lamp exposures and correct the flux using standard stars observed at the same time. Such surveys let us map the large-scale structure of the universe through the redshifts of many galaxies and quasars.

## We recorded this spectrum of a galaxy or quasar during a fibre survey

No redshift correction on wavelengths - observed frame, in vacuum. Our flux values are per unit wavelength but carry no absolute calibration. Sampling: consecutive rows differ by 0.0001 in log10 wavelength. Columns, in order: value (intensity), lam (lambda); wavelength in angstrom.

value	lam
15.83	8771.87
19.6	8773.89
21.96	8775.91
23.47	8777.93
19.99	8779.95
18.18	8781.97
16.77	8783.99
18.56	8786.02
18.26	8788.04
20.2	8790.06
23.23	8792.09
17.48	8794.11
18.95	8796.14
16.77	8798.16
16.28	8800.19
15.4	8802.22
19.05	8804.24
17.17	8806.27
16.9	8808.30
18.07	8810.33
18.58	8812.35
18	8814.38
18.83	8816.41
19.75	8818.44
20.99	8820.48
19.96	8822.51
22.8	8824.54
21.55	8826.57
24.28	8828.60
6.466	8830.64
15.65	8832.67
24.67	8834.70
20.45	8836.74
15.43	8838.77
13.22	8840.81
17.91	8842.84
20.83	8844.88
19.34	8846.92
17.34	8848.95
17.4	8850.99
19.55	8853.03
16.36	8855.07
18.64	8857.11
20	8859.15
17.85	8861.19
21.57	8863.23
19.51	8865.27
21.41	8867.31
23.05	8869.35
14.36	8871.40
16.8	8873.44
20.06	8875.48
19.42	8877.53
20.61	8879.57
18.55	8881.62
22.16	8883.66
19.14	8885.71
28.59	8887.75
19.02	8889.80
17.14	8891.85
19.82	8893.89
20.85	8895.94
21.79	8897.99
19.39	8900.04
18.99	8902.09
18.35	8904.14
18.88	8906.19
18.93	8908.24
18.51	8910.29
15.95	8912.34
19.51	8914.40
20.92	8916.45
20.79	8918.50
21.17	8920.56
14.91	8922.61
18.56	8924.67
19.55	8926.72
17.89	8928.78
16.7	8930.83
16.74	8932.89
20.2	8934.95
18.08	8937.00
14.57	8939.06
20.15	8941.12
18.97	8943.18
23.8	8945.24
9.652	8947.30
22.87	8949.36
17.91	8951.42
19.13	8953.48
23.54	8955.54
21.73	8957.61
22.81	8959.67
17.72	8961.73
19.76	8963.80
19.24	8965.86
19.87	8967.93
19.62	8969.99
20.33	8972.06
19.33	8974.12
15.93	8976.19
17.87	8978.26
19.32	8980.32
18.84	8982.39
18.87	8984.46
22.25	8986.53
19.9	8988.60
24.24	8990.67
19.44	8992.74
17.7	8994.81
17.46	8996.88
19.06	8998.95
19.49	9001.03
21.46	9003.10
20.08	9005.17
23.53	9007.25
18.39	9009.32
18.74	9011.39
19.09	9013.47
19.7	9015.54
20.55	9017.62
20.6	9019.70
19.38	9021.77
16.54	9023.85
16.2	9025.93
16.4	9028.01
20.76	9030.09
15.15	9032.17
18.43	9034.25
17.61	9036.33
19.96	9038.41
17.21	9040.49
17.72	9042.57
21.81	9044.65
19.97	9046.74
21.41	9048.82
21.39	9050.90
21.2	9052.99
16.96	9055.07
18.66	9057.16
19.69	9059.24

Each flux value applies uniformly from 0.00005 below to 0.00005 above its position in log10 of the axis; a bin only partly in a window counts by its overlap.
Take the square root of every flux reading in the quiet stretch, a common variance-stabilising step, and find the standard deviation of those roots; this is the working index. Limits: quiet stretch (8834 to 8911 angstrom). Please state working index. 0.30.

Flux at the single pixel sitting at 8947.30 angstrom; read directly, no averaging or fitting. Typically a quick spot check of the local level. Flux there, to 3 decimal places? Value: 9.652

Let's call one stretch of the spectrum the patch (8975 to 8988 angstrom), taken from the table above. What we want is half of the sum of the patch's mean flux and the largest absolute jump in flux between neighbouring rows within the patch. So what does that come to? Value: 11.1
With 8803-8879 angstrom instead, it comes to 18.3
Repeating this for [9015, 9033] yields 12.0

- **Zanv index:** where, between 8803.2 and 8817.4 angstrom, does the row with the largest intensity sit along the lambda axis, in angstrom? 8804.24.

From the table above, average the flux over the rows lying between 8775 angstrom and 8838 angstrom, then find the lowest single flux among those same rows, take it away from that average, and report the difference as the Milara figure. 13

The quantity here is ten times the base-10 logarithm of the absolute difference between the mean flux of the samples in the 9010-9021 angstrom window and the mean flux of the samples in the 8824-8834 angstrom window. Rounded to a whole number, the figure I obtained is 2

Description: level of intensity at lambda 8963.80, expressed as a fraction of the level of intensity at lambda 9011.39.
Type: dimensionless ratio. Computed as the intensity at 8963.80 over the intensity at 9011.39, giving 1.05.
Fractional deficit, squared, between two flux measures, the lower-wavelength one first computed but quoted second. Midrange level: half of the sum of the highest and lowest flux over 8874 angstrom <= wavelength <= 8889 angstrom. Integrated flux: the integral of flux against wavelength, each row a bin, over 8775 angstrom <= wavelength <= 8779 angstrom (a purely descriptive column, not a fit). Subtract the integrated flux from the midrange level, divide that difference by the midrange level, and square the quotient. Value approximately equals 8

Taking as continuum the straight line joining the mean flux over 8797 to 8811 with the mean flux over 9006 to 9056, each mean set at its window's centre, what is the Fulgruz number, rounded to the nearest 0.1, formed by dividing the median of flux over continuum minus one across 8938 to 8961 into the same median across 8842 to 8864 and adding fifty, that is 50.6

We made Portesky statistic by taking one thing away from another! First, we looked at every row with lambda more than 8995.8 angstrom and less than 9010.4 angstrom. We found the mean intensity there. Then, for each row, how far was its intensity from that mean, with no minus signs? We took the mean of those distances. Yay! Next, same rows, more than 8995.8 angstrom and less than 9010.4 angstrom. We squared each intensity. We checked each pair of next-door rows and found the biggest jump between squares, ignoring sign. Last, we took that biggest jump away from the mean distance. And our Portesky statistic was -214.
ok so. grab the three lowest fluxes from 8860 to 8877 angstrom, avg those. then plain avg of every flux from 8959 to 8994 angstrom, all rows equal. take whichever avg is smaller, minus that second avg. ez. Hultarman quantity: -3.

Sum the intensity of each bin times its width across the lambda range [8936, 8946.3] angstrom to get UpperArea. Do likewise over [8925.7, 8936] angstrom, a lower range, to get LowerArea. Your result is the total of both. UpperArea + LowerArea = 384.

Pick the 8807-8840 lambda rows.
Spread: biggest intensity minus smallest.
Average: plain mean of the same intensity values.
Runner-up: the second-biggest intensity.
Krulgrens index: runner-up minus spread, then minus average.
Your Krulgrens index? -13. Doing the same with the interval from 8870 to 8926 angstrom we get -11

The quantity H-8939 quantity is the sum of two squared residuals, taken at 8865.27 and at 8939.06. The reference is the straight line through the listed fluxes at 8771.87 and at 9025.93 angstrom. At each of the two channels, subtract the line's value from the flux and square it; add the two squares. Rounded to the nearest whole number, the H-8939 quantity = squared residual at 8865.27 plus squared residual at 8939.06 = 15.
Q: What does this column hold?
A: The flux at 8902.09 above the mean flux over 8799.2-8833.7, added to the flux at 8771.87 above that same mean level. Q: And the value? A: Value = -2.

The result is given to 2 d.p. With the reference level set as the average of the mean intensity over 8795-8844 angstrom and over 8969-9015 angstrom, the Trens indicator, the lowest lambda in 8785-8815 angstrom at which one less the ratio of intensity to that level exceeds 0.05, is 8794.11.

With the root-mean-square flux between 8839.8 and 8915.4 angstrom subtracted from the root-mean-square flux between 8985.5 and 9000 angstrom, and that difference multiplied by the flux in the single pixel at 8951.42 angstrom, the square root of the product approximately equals 3.7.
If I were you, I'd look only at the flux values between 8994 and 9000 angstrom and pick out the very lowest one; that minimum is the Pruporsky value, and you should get 17.46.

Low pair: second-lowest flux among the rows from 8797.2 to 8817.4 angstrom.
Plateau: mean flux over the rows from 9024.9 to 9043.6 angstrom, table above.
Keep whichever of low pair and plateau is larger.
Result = 17.7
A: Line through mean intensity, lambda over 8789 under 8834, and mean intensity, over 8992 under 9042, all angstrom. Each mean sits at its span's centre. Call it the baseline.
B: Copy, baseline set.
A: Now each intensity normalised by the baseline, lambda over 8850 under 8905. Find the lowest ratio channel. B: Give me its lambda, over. 8871.40 angstrom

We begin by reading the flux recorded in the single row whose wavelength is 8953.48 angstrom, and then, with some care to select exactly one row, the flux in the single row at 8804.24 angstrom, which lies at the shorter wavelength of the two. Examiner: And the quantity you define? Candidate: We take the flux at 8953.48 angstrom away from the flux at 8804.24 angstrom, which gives 0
